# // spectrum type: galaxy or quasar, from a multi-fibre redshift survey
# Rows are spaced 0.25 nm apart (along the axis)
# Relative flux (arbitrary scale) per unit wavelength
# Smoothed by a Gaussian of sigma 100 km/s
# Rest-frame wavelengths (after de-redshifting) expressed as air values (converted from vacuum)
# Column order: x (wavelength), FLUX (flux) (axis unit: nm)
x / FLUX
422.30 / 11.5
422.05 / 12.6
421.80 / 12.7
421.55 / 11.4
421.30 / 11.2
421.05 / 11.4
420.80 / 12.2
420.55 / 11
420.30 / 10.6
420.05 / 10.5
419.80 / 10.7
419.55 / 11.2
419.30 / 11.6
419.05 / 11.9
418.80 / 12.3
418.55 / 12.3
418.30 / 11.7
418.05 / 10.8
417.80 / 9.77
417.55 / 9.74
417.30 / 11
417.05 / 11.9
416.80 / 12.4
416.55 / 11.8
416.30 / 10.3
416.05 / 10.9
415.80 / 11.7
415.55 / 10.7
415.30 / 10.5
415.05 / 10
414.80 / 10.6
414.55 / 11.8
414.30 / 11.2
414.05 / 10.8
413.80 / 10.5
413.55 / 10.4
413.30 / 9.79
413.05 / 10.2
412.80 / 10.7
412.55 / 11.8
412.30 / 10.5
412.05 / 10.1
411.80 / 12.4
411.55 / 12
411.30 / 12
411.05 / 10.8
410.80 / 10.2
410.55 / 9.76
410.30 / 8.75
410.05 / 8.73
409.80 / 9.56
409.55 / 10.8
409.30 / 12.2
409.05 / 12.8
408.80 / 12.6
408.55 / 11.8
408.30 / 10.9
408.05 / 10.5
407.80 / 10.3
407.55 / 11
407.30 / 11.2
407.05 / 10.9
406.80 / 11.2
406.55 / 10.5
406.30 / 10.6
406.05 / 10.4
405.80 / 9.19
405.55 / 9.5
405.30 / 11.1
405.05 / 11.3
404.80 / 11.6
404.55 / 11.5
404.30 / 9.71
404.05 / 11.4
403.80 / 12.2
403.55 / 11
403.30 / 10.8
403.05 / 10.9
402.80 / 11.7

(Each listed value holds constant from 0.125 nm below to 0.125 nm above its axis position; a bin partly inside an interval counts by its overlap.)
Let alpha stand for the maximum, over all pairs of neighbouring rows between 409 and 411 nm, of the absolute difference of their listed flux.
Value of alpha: 1.40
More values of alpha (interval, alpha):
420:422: 1.30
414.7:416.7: 1.50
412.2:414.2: 1.30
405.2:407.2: 1.60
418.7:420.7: 0.50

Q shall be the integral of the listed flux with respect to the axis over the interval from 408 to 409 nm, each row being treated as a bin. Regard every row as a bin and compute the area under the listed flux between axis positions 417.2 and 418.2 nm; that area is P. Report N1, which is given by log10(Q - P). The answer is 0.11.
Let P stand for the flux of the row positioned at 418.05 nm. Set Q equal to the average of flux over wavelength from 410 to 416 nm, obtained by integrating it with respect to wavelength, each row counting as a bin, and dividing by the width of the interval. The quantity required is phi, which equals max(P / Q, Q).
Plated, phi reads 10.7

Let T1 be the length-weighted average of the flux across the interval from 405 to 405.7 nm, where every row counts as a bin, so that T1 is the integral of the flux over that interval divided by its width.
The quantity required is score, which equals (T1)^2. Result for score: 110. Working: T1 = 10.5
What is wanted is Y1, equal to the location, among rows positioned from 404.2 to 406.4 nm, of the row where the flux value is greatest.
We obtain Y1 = 404.80 nm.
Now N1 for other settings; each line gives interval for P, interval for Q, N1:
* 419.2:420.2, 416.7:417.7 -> -0.66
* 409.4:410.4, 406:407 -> 0.07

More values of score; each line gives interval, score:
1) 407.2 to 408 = 116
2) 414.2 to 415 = 123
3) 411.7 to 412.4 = 120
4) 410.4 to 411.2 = 105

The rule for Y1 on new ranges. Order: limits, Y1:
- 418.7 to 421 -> 418.80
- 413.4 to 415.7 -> 414.55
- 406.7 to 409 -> 408.80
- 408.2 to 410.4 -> 409.05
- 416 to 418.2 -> 416.80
